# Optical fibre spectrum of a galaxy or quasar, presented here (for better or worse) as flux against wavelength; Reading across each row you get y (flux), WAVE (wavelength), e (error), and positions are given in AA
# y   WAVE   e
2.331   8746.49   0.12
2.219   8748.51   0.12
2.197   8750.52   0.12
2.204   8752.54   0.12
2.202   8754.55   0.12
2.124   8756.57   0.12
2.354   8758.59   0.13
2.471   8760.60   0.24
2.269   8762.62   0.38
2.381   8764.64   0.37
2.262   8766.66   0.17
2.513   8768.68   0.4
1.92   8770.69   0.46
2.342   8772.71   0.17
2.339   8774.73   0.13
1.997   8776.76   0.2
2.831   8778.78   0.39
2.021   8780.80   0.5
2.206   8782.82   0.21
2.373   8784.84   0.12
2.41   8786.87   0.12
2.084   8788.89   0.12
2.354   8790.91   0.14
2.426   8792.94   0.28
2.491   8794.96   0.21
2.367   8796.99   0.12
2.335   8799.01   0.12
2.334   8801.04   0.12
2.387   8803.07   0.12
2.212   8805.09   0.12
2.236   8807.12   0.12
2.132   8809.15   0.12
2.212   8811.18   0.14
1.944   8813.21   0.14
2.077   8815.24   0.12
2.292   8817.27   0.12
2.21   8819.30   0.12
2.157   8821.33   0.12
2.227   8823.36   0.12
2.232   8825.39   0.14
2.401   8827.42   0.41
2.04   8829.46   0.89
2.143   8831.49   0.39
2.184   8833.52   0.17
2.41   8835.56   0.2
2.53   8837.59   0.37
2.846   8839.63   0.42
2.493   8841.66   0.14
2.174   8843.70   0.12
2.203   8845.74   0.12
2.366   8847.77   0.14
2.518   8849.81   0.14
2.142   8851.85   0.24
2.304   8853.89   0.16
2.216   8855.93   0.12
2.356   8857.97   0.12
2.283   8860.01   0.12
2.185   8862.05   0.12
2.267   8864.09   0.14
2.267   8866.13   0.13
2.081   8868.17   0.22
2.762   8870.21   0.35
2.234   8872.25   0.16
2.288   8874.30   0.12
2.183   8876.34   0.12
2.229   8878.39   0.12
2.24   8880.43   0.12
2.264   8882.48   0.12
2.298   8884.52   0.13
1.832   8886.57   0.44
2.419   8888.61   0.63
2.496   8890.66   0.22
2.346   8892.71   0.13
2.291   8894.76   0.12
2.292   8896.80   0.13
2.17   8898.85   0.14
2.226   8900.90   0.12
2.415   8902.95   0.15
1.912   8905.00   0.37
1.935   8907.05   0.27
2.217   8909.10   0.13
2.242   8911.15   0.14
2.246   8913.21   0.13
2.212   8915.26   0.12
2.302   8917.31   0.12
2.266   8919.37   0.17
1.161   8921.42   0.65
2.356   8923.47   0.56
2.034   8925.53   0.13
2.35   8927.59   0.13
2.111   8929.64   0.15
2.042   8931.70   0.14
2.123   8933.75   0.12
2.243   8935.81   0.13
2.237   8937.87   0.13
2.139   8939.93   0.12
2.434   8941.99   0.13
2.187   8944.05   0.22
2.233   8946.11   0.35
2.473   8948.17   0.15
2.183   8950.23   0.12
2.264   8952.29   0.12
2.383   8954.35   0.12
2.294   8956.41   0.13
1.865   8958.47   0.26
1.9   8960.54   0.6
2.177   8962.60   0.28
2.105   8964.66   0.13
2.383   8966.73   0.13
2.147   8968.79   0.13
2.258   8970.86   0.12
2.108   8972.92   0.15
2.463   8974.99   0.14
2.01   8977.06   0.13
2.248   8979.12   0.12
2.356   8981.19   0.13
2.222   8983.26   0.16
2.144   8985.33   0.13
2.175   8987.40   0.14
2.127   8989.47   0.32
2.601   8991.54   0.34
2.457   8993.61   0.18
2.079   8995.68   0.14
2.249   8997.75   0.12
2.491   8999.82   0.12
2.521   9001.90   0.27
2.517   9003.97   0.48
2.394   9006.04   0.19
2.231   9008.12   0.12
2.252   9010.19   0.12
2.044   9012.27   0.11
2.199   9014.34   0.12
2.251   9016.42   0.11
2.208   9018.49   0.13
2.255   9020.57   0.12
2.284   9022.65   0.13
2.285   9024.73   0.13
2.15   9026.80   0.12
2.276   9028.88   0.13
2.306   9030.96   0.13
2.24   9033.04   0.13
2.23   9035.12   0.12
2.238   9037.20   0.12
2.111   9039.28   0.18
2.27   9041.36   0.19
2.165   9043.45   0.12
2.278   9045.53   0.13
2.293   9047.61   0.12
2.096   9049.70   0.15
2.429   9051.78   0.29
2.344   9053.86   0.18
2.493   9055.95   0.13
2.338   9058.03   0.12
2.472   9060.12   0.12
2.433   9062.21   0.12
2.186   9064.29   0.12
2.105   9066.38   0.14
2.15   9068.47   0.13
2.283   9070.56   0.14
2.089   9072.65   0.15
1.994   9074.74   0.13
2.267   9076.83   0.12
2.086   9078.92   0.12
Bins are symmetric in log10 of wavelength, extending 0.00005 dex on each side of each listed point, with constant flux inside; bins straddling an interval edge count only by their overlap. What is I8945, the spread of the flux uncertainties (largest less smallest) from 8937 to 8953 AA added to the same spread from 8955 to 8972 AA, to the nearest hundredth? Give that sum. 0.71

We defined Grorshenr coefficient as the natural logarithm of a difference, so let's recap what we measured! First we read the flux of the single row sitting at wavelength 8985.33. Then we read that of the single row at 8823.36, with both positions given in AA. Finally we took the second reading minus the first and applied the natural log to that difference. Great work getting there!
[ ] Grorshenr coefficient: -2.5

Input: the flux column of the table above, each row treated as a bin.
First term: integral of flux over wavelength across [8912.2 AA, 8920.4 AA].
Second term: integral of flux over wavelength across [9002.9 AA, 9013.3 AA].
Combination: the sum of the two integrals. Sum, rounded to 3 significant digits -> 42.3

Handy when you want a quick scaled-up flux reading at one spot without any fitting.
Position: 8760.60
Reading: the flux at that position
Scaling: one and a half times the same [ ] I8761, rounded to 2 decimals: 3.71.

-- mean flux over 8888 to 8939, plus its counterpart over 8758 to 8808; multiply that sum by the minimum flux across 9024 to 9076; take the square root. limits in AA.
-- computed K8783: 3.00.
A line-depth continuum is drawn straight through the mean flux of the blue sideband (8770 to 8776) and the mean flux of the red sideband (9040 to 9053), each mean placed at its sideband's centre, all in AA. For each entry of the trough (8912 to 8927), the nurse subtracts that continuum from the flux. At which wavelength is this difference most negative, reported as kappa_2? 8921.42 AA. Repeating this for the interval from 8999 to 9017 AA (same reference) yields 9012.27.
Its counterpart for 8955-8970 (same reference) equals 8958.47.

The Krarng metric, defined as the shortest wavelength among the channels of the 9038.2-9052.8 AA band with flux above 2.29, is 9047.61 AA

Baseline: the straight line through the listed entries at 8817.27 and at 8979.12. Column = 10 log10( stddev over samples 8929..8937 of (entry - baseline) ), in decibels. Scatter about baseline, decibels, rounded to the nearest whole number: -11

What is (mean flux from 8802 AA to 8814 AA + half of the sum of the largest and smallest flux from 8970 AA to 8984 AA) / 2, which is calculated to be 2.21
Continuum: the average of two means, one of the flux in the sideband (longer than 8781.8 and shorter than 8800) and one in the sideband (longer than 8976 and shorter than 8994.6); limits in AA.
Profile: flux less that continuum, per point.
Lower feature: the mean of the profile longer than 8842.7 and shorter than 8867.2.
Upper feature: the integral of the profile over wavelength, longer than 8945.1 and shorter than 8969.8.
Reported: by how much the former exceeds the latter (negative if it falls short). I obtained 2.4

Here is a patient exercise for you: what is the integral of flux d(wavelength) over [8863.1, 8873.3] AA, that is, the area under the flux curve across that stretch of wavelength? 23.7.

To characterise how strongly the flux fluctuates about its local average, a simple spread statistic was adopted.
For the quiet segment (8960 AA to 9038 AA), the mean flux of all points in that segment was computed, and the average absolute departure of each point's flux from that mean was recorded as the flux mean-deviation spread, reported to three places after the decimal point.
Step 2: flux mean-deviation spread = 0.109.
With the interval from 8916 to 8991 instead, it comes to 0.140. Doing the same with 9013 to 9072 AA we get 0.079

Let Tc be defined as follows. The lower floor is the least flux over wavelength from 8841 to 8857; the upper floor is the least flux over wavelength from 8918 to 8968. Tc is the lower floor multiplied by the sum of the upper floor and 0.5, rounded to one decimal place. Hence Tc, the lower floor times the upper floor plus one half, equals 3.6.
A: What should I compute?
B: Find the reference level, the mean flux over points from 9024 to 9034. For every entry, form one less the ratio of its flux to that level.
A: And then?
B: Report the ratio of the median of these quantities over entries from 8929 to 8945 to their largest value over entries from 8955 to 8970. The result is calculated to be 0.23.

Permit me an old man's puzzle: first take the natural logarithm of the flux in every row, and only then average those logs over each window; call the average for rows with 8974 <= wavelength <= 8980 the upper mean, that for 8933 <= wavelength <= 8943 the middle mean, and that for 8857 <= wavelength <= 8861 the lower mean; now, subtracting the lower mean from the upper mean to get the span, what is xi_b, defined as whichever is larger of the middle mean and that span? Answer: 0.80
